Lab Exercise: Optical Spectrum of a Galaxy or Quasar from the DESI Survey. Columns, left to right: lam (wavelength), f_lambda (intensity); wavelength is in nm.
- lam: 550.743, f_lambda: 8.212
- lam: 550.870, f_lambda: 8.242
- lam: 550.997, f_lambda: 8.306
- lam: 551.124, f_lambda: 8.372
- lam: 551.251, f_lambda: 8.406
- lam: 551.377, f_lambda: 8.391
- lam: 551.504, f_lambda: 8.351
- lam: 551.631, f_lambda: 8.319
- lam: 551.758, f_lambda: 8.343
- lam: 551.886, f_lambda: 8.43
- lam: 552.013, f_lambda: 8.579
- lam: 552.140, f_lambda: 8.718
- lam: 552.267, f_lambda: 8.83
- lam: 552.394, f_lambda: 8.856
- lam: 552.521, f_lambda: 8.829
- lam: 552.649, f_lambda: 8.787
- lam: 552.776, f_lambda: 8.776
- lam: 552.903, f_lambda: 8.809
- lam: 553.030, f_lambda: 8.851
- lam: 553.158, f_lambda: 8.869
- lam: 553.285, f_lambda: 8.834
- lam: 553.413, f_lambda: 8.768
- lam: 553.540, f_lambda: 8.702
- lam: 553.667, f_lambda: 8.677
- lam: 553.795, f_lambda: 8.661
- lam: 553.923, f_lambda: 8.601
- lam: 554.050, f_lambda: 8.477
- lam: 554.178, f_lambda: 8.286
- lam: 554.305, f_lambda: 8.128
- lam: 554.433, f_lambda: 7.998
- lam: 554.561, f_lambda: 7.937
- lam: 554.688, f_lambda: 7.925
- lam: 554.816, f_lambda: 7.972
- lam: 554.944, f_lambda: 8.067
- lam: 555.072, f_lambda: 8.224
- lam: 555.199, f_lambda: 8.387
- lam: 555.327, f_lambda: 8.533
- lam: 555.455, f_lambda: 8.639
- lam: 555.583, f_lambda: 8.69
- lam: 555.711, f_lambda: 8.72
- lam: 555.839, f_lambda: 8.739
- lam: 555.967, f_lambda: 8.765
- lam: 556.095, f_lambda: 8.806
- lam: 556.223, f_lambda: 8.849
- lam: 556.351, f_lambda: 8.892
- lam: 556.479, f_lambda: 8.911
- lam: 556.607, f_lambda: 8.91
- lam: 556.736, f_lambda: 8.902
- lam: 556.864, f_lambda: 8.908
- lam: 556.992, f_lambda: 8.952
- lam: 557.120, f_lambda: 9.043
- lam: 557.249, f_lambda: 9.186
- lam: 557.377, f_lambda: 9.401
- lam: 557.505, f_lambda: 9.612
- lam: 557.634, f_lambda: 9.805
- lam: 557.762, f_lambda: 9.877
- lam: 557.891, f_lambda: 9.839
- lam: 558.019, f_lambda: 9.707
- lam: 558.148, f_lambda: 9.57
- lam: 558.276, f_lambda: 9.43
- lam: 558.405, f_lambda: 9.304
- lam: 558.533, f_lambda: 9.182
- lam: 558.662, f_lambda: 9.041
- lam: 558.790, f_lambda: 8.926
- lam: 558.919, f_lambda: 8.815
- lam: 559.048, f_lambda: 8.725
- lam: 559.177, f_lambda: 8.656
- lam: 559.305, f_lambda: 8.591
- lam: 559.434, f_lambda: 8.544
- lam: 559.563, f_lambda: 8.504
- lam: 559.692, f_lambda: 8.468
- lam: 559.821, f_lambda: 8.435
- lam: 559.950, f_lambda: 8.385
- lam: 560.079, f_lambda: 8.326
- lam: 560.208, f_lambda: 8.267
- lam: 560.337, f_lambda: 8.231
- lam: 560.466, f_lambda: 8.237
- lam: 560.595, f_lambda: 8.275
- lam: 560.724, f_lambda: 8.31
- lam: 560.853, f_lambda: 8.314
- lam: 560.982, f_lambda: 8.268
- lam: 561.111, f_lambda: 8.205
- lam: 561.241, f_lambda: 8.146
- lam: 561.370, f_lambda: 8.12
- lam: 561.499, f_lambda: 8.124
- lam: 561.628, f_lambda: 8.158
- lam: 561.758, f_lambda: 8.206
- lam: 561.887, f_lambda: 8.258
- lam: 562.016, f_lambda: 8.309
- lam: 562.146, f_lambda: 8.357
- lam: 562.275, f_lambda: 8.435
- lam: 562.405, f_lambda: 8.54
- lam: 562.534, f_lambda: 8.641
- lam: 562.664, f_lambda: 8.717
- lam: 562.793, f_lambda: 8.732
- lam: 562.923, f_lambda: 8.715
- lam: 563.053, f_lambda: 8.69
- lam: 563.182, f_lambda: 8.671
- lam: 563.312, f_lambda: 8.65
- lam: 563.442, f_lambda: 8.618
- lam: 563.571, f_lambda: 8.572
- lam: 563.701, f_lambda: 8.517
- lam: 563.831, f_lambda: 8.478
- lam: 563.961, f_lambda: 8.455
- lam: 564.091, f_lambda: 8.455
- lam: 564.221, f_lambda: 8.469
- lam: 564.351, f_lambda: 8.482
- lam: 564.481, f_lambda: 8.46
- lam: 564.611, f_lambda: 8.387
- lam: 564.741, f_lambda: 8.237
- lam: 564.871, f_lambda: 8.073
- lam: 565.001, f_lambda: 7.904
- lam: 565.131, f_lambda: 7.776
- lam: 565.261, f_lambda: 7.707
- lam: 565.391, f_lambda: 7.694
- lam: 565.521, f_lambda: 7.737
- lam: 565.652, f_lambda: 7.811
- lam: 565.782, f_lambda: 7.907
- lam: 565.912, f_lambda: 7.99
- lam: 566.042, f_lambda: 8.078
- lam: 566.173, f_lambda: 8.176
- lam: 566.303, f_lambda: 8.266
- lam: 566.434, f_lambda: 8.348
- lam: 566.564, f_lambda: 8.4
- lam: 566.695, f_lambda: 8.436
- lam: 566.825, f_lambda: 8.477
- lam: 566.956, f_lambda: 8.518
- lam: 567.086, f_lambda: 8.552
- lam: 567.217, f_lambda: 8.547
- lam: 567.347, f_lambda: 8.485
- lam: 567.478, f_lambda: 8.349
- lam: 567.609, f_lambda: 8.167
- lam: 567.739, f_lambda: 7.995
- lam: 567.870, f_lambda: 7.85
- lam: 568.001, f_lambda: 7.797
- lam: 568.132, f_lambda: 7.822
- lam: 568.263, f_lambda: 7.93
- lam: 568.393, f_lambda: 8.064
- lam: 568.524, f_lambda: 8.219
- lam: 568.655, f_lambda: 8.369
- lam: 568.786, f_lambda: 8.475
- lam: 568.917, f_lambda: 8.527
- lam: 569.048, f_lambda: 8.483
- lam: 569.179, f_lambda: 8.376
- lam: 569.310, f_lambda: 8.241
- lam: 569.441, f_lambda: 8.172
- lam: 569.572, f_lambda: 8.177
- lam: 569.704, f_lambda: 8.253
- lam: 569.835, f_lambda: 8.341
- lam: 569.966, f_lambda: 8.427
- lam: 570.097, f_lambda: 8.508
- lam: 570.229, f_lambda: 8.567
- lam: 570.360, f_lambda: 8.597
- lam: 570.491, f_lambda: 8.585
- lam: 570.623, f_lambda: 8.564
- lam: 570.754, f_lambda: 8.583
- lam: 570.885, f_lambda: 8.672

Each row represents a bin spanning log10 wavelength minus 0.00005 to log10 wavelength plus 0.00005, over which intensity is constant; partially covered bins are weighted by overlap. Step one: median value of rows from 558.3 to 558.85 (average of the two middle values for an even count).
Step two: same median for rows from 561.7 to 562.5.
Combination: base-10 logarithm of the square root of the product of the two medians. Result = 0.940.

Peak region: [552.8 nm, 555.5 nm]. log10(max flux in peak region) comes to 0.948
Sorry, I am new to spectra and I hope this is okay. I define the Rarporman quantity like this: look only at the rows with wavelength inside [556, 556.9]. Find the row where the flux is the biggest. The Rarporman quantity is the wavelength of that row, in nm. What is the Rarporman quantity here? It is 556.479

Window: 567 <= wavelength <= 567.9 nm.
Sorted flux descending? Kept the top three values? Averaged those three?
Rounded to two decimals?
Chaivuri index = 8.53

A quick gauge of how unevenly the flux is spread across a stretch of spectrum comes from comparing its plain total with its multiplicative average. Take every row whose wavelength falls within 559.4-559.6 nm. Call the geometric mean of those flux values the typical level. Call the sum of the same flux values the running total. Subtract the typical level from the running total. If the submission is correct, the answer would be 9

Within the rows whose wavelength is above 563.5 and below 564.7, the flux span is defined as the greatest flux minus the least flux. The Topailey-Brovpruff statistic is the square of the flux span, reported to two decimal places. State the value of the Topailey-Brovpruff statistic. 0.03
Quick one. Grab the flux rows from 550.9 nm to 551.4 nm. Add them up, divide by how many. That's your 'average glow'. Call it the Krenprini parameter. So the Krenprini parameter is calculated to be 8.37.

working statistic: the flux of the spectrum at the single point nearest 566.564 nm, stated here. 8.4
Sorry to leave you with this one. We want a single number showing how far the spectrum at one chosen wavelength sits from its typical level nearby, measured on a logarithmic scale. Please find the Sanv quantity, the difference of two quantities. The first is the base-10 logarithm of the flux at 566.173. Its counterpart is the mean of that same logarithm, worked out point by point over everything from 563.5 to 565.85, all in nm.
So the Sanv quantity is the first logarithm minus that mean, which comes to 0.00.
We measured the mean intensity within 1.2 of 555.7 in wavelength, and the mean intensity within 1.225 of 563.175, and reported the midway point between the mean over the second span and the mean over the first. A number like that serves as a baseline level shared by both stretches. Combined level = 8.56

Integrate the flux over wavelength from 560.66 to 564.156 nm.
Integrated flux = 29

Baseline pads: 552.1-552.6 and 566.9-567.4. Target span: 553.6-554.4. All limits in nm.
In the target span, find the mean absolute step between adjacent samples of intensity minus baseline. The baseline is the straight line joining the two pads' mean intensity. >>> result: 0.11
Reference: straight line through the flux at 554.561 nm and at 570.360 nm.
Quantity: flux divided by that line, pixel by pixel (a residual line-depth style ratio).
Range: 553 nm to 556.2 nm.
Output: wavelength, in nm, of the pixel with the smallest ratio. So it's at 554.688 nm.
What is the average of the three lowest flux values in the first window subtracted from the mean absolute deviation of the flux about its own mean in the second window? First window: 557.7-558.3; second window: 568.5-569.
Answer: -9.47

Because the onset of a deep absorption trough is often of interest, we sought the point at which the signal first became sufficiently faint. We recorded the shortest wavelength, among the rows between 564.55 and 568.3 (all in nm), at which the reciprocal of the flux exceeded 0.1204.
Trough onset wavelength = 564.741 nm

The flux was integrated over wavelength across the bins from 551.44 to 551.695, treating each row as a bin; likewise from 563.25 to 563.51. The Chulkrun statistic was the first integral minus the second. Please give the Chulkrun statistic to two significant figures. -0.12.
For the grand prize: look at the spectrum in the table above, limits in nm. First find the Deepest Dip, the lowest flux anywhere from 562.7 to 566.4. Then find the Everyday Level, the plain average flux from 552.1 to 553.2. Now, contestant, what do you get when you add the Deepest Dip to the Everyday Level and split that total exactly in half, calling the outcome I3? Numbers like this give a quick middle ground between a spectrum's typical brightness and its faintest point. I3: 8.3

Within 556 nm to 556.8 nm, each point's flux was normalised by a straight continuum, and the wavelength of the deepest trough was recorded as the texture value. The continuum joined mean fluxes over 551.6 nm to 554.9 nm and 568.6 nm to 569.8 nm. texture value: 556.095 nm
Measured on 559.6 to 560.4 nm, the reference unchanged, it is 560.337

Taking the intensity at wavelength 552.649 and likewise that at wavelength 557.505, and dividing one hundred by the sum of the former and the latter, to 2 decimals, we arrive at 5.44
